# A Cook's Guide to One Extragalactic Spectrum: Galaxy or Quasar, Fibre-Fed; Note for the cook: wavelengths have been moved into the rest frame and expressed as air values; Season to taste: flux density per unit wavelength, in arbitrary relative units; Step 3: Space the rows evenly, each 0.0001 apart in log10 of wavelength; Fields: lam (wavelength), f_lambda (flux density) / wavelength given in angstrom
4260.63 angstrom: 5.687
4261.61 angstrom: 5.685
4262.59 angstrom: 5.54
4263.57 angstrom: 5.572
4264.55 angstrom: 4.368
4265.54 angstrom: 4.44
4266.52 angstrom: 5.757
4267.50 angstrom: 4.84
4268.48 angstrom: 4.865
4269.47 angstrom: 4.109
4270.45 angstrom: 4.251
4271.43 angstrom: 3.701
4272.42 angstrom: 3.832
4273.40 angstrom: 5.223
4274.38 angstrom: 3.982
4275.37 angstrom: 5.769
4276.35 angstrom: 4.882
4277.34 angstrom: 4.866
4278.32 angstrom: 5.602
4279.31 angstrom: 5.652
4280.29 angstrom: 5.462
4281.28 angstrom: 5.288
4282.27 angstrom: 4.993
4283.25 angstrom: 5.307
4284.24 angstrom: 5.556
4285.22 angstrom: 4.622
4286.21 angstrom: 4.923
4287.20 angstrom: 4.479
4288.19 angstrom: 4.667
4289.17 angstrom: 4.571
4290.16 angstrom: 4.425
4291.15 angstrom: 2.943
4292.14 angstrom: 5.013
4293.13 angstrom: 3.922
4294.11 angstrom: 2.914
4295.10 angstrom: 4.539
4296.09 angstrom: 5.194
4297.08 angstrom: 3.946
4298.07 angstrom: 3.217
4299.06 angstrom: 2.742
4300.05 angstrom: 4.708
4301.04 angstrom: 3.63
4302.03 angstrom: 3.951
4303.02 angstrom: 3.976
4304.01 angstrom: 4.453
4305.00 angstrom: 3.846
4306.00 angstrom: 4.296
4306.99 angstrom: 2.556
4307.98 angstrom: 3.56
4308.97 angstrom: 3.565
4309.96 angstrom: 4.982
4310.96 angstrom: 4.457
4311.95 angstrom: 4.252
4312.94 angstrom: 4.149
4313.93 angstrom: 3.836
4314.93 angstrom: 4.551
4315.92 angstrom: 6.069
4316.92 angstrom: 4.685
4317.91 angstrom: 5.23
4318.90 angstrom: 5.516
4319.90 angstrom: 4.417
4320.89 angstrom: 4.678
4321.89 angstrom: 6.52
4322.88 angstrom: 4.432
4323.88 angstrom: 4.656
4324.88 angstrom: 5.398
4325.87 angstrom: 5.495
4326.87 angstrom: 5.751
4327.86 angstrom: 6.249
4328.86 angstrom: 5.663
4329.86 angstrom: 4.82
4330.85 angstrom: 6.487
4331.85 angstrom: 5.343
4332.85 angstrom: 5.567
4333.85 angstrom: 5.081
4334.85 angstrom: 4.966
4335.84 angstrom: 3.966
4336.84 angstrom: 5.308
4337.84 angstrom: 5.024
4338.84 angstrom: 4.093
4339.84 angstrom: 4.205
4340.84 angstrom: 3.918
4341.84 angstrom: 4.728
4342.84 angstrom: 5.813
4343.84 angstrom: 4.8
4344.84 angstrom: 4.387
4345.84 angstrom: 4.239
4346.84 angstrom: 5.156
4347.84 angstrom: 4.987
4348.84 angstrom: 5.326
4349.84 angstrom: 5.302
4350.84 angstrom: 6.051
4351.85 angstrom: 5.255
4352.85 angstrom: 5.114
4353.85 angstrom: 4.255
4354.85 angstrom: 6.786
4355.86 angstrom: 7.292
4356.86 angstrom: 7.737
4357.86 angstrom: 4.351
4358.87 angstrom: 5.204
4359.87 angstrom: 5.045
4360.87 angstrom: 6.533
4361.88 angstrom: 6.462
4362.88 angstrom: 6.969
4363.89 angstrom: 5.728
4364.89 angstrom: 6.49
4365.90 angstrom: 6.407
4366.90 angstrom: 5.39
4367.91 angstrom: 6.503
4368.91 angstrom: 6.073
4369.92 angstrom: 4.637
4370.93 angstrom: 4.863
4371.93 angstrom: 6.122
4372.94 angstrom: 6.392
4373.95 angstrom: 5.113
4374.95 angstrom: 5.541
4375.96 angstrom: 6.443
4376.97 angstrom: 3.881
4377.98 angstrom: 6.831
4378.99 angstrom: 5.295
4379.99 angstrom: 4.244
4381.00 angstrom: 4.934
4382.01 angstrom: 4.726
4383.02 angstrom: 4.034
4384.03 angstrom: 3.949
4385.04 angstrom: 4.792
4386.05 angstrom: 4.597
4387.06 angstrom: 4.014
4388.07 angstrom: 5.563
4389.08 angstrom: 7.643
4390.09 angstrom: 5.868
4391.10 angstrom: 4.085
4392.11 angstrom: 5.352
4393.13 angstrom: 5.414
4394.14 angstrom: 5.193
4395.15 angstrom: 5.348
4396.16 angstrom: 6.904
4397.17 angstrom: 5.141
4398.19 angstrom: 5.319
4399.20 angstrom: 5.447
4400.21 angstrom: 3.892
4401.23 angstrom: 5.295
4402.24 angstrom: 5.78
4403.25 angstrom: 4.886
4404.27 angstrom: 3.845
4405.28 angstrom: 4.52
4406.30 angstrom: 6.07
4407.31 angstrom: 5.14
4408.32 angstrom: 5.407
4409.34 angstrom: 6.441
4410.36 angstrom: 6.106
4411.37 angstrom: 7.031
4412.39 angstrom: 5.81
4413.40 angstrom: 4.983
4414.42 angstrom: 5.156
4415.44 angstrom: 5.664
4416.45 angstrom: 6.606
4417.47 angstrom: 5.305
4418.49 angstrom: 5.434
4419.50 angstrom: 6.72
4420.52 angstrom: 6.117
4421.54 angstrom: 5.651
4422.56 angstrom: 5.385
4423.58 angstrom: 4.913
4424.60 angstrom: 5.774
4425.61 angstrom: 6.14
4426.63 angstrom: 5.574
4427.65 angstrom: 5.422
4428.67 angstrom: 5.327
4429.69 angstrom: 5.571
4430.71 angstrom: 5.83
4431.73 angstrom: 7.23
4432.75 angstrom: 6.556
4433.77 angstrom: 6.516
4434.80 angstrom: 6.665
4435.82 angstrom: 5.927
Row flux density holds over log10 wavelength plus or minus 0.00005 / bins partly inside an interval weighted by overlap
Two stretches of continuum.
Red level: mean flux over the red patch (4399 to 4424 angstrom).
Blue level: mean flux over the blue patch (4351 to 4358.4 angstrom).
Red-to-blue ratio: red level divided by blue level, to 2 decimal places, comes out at 0.94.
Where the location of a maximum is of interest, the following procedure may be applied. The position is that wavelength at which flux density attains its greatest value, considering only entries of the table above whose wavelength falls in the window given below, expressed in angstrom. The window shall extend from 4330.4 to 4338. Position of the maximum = 4330.85 angstrom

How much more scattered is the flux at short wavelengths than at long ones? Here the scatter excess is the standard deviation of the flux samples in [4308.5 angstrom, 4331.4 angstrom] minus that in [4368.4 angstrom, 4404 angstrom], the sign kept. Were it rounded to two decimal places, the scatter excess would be -0.09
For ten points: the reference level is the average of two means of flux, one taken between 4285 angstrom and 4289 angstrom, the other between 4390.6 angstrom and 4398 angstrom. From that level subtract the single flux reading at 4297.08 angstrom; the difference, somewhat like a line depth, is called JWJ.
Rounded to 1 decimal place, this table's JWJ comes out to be 1.1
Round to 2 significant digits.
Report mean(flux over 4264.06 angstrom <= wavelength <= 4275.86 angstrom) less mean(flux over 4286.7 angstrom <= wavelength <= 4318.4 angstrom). 0.43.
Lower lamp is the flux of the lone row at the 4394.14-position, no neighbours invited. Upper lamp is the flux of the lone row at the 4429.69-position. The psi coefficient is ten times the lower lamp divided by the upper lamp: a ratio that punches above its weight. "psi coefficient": 9.3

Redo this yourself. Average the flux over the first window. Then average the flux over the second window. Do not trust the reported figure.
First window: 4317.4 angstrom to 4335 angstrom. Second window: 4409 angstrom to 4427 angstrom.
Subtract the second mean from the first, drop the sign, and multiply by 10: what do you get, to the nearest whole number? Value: 5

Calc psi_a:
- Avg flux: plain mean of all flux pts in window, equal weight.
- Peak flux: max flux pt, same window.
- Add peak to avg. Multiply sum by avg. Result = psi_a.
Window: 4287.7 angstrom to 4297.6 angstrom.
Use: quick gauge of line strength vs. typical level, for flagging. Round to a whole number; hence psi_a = 40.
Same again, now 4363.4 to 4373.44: 72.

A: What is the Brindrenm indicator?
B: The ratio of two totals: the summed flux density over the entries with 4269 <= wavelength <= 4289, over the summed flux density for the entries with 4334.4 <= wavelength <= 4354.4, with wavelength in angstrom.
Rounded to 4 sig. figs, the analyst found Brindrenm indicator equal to 1.003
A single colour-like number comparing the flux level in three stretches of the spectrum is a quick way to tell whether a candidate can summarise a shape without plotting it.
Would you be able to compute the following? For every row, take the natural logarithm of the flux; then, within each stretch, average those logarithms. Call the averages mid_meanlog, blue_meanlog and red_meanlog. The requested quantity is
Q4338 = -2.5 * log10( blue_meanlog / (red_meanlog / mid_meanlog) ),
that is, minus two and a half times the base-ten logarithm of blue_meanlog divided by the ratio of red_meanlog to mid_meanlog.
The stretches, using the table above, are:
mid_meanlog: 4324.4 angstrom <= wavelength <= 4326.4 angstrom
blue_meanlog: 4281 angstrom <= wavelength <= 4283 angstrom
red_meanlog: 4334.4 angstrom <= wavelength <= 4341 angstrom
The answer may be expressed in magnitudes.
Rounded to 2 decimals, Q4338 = -0.67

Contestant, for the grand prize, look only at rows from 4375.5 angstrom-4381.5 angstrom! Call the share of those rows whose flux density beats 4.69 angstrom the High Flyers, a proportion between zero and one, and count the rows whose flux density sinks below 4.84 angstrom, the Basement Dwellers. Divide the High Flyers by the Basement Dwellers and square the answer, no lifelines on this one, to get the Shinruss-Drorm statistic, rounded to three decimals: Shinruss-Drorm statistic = 0.111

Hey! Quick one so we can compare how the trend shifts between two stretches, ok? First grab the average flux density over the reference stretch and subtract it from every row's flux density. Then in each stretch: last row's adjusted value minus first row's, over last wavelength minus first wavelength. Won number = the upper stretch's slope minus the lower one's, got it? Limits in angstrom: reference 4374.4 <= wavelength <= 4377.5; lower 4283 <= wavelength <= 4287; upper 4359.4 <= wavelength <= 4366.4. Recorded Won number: 0.36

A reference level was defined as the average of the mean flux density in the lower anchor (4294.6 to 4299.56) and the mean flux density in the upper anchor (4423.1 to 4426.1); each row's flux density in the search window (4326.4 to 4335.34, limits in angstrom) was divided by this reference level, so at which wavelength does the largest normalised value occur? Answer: 4330.85 angstrom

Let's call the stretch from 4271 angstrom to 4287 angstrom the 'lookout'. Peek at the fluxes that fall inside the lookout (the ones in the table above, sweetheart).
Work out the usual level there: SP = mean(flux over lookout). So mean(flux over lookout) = 5.0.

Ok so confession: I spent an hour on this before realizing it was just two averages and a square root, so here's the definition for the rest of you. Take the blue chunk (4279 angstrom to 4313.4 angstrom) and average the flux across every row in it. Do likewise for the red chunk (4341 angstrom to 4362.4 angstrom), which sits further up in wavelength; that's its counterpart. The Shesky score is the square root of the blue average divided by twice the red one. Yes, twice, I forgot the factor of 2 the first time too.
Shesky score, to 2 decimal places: 0.63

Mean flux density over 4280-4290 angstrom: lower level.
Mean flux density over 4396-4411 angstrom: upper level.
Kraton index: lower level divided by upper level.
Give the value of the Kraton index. 0.93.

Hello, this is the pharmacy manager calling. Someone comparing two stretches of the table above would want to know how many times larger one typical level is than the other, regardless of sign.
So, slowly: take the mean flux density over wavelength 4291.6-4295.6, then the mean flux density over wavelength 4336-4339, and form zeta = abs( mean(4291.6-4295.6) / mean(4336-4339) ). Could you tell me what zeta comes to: 0.85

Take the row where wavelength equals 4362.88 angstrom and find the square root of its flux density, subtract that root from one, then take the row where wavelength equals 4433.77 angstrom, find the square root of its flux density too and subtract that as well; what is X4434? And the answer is -4.2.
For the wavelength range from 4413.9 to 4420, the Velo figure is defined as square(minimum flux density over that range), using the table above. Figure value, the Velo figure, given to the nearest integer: 27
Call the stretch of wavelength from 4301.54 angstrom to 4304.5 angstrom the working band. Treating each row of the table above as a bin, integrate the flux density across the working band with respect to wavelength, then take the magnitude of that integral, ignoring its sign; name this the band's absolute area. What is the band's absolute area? 12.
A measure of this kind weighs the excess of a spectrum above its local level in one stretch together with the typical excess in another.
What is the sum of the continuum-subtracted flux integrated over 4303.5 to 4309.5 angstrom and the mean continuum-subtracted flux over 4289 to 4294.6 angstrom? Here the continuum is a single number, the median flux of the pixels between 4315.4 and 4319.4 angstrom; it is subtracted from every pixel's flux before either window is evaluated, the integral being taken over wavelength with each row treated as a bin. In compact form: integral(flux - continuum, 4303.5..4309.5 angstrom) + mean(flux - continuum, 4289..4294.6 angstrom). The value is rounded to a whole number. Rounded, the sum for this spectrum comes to -11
